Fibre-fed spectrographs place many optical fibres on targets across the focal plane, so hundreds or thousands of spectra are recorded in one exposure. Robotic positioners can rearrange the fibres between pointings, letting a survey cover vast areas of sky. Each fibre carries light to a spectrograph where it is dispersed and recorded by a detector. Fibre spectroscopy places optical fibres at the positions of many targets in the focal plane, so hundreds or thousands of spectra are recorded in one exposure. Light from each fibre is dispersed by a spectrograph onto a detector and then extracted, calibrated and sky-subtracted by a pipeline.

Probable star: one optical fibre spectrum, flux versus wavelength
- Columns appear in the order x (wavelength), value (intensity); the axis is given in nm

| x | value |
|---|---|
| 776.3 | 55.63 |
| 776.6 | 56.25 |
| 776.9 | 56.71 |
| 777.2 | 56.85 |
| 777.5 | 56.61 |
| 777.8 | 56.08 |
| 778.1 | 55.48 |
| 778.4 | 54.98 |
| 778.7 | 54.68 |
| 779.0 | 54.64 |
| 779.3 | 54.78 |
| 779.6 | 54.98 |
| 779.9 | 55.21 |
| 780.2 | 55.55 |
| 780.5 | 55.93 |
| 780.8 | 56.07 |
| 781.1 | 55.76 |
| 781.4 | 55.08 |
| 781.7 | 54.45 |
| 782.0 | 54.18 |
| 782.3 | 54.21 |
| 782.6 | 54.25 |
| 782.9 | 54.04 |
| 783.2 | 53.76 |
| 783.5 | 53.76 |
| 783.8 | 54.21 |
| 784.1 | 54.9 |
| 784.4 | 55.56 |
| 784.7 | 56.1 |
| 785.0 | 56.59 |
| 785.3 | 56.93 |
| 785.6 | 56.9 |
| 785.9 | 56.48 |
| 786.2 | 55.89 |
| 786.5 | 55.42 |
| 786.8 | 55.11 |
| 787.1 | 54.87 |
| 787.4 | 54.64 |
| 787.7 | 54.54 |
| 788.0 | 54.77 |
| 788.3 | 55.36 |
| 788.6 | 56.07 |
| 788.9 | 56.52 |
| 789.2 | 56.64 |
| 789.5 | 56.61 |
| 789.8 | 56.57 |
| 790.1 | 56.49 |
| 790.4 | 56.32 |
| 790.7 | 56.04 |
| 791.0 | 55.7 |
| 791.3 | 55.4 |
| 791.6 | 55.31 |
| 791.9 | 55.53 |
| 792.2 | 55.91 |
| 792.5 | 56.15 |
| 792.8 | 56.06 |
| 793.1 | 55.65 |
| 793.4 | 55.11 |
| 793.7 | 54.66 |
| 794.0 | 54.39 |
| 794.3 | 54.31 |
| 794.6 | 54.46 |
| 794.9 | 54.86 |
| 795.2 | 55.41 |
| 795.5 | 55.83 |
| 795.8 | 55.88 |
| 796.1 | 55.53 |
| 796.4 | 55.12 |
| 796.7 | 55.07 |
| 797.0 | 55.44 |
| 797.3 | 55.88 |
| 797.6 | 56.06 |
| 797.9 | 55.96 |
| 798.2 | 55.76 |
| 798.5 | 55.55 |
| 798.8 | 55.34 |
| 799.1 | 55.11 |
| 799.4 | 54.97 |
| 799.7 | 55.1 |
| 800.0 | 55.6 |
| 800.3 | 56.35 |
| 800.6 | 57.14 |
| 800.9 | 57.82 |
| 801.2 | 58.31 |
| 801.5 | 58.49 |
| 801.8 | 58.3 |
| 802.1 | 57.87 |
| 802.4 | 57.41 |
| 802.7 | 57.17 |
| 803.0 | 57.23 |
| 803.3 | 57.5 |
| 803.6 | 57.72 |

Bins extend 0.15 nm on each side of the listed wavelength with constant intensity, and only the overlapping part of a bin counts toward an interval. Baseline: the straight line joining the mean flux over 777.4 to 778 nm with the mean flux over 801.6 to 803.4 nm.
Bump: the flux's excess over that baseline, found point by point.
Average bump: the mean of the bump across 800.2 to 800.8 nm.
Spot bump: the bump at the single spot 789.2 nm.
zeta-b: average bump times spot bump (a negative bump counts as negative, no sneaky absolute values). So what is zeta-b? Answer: 0.2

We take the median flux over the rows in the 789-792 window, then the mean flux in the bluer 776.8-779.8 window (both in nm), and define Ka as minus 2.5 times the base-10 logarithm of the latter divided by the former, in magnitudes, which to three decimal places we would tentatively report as 0.012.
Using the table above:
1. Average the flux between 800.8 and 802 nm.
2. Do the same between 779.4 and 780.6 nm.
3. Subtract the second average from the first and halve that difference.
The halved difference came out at 1.4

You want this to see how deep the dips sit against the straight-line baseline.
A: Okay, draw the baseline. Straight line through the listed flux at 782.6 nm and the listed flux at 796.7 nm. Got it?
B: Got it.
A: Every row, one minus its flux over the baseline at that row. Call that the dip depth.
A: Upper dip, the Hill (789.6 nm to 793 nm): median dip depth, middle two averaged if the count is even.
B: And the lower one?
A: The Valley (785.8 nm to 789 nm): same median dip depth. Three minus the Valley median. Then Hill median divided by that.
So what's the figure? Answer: -0.007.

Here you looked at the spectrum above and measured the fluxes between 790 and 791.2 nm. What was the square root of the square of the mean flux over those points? 56.1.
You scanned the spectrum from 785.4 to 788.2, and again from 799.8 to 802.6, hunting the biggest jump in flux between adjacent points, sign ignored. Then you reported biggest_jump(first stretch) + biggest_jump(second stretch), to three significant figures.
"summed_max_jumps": 1.38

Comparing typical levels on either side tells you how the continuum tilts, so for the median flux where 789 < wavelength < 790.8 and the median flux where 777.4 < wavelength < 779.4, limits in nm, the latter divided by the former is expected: 0.97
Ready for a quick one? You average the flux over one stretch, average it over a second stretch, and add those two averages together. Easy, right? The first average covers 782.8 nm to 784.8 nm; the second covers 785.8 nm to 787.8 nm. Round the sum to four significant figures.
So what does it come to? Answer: 109.9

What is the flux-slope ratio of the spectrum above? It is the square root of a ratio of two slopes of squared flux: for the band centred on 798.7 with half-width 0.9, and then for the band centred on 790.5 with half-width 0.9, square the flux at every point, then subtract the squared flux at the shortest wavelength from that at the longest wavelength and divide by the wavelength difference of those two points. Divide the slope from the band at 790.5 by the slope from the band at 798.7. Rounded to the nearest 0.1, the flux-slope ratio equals 1.1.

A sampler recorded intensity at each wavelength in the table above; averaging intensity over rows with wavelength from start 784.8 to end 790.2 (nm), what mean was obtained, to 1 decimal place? 55.9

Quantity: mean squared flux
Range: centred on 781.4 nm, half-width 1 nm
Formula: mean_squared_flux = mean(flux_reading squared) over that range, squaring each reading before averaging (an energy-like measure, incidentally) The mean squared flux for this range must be 3036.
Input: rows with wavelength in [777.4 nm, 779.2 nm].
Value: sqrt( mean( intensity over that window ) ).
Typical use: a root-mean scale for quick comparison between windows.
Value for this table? 7.44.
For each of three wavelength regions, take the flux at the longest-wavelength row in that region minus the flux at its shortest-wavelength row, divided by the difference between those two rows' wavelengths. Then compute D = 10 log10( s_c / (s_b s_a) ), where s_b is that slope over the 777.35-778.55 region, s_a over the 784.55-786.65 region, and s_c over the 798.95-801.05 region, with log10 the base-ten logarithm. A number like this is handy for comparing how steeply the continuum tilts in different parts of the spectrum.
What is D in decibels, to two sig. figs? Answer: 3.4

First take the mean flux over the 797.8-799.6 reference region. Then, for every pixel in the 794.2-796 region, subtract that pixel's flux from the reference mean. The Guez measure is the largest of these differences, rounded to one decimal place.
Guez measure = 1.1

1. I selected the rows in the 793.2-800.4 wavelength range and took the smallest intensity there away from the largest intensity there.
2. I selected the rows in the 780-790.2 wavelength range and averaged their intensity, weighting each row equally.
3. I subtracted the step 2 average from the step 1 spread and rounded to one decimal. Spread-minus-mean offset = -53.4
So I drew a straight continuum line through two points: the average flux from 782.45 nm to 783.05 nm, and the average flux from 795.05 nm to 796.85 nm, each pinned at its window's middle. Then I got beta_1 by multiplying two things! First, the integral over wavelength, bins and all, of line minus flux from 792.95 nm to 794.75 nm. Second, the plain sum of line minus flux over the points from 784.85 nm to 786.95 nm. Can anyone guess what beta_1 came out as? -11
